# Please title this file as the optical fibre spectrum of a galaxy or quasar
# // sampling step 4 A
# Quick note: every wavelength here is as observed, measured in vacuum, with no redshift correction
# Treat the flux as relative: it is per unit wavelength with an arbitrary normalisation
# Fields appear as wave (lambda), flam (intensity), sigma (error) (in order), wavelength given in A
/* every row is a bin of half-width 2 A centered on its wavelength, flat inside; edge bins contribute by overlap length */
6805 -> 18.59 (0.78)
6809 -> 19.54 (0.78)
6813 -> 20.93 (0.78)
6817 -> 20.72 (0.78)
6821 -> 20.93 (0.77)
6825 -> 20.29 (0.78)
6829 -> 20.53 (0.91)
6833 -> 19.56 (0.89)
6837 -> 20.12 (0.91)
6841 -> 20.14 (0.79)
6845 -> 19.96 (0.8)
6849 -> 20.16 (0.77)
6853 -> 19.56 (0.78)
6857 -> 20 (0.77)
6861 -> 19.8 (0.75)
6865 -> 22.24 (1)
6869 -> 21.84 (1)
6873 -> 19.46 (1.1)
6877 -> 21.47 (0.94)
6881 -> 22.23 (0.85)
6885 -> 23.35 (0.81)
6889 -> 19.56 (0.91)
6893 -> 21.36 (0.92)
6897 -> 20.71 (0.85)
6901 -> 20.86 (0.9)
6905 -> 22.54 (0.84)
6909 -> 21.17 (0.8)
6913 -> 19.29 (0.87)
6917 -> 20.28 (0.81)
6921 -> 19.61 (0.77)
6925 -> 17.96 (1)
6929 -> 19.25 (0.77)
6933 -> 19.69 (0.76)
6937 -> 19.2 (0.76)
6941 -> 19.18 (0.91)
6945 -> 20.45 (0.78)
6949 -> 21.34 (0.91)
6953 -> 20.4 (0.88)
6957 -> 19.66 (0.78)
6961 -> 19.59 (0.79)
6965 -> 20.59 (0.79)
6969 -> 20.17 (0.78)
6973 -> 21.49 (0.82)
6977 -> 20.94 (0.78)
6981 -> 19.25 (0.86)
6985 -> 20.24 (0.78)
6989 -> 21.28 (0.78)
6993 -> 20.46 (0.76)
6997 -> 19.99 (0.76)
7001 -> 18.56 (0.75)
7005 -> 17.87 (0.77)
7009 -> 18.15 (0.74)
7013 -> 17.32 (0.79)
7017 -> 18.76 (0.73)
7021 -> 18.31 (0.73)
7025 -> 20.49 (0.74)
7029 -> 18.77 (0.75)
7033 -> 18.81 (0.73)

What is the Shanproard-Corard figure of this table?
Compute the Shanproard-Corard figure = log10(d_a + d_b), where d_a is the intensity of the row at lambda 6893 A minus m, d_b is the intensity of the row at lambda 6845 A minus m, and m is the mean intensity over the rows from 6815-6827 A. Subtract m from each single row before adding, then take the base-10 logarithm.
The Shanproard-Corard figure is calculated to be -1.6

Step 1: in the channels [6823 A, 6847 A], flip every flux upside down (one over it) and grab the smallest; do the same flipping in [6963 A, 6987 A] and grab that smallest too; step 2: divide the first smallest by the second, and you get 1.05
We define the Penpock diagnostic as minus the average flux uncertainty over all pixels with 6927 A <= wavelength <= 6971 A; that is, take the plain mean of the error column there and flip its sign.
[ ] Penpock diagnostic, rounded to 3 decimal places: -0.810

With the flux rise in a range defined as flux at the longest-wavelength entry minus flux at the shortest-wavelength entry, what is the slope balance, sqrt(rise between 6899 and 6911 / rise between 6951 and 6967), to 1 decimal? 1.3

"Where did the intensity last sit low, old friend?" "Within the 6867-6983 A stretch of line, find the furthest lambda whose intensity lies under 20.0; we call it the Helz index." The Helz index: 6981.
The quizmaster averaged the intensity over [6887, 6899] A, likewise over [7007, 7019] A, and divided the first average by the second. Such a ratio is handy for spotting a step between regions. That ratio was 1.136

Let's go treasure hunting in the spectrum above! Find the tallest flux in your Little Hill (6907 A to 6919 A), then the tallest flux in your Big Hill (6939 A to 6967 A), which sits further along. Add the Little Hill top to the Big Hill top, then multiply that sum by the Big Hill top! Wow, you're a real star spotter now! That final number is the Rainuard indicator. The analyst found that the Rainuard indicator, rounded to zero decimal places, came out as 907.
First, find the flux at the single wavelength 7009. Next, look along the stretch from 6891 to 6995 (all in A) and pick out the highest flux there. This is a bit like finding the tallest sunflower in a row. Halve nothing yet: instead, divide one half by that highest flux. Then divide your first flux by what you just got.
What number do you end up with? 818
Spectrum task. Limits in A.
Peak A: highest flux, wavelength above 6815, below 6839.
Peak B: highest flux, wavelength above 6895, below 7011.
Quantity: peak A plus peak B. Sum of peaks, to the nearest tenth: 43.5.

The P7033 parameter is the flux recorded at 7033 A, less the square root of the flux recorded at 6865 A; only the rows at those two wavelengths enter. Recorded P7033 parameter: 14.1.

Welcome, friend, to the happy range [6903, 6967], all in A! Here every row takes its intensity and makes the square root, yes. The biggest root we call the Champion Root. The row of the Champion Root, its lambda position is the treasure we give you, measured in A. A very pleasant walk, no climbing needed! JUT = 6905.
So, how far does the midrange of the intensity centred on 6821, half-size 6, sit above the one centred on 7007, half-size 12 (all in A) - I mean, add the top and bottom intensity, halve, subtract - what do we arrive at 2.0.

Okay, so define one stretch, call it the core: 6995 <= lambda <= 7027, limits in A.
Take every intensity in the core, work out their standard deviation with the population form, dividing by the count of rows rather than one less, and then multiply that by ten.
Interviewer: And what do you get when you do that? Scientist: 10.0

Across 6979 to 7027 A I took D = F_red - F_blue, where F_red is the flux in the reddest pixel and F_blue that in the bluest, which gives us 1.2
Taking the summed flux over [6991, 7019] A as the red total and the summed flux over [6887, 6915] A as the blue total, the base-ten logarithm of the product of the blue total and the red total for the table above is 4.28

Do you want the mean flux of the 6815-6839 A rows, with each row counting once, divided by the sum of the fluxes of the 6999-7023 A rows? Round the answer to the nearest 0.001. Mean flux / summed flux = 0.187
